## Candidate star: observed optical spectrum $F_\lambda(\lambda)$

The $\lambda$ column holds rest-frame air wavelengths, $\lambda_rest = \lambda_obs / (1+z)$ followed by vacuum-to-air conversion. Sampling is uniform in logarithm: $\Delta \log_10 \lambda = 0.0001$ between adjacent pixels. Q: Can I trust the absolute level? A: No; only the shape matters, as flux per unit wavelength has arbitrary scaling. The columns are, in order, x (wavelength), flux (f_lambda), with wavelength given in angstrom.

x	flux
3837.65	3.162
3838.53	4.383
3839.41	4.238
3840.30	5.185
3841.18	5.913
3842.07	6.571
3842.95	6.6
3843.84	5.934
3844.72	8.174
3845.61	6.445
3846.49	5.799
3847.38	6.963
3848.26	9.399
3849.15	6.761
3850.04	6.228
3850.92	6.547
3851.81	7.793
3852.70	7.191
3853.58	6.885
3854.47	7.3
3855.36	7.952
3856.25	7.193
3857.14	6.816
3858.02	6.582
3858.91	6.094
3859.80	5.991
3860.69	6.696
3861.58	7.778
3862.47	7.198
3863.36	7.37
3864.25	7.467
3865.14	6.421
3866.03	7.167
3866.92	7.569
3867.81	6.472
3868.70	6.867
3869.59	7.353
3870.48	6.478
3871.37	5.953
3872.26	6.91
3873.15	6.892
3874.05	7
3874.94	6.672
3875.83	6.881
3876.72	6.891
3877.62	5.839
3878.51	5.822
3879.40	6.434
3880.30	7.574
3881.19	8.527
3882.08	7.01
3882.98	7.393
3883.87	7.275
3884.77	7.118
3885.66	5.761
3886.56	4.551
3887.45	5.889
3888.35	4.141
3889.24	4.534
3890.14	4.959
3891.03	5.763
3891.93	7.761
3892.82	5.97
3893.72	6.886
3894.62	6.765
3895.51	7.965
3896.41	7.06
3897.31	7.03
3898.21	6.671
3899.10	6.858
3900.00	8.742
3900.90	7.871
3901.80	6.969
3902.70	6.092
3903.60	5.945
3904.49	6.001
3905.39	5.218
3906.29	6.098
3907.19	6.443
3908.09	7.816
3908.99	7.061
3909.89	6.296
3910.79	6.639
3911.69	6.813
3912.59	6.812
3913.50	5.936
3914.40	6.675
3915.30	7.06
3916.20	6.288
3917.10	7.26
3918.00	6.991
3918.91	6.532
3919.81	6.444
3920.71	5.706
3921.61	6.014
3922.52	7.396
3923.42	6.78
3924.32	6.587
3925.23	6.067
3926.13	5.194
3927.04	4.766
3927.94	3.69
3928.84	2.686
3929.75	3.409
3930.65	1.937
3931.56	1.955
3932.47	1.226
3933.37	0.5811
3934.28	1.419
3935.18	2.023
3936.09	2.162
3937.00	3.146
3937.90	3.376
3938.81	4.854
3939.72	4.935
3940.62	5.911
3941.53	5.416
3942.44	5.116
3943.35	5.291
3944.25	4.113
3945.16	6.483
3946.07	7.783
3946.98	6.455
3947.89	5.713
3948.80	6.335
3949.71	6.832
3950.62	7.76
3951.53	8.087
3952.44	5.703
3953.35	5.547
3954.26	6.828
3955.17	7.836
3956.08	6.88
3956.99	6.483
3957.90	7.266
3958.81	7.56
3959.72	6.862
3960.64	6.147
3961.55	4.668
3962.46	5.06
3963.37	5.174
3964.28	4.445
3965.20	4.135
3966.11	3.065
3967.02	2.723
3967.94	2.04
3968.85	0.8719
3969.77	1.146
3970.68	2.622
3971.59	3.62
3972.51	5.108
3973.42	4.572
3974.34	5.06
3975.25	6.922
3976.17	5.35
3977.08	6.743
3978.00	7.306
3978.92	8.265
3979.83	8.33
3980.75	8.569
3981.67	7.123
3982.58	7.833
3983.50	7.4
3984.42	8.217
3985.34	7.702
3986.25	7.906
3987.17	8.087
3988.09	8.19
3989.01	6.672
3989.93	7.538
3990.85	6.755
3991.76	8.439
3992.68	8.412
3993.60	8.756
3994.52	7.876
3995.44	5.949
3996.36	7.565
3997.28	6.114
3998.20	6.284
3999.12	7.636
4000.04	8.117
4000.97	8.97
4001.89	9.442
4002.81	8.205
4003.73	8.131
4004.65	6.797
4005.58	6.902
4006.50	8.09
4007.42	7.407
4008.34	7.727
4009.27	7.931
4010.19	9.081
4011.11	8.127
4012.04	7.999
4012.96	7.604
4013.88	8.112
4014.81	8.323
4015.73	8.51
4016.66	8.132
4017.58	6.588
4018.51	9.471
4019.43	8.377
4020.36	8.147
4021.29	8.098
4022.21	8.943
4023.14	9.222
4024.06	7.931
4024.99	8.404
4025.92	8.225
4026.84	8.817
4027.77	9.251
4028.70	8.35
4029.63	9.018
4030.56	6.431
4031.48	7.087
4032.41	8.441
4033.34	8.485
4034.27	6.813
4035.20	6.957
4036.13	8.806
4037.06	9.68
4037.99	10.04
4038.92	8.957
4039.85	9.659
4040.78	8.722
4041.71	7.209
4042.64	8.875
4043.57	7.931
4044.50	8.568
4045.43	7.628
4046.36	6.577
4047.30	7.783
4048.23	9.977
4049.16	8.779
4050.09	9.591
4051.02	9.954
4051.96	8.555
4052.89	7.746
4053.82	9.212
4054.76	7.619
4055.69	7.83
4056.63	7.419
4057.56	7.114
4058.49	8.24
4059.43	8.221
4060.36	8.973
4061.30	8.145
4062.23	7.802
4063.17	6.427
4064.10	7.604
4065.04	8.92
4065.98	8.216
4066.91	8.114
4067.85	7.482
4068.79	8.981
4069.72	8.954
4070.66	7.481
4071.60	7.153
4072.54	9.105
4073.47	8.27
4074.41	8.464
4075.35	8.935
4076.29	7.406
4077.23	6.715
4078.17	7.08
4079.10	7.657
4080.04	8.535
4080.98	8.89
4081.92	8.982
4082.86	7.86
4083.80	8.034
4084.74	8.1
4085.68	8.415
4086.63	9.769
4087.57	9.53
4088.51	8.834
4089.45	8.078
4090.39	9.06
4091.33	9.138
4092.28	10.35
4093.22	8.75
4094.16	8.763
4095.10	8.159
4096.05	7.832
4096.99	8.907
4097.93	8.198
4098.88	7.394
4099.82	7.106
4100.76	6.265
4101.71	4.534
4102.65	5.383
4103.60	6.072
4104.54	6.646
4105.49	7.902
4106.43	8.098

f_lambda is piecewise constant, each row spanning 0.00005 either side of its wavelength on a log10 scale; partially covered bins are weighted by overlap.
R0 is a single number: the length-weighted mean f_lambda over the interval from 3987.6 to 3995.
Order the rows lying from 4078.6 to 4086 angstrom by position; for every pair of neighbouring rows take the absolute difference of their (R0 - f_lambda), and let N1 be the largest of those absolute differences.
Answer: 1.1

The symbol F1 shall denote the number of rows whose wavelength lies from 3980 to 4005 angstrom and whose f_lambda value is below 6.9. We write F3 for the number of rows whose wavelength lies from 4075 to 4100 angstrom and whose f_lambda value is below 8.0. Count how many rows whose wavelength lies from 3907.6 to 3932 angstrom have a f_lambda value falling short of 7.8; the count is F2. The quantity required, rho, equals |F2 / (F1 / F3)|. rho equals 35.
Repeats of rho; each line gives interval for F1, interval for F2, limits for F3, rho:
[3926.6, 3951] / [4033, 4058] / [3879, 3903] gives 10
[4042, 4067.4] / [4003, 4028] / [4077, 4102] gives 27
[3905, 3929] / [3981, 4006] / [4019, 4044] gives 4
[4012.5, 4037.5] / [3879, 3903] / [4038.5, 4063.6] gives 92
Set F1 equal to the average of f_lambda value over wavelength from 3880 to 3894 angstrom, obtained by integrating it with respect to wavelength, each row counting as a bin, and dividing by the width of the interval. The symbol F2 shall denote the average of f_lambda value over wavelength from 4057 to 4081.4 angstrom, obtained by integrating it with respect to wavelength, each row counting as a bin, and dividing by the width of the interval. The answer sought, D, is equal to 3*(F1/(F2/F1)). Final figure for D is 14.8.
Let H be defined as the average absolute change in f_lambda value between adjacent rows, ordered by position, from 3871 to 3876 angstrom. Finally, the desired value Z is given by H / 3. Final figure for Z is 0.11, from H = 0.3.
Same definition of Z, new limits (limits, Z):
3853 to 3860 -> 0.14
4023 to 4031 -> 0.30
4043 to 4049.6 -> 0.40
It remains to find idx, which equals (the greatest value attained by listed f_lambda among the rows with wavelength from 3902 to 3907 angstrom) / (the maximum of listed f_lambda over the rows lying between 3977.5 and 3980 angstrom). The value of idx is 0.73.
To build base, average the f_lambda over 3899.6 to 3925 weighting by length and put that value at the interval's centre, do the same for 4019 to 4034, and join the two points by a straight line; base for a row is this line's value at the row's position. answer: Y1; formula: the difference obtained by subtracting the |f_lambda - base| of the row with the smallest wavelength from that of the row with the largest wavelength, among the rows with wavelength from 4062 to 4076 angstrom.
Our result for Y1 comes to -0.94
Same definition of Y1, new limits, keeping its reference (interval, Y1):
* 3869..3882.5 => -0.52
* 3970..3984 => -4.59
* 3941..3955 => -1.23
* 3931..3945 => -1.97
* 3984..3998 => 1.24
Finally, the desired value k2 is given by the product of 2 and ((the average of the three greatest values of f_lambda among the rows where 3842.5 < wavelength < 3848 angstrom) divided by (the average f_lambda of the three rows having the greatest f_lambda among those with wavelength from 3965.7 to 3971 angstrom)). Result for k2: 5.2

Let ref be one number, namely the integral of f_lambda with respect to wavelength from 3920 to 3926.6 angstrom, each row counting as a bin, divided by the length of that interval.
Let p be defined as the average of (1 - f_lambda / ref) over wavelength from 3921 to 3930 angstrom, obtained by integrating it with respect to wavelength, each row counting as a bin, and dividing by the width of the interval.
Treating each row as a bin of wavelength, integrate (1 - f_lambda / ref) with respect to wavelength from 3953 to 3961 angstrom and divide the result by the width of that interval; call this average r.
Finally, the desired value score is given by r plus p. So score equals 0.06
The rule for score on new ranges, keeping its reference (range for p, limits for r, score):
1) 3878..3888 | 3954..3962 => -0.14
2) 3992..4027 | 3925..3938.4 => 0.26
